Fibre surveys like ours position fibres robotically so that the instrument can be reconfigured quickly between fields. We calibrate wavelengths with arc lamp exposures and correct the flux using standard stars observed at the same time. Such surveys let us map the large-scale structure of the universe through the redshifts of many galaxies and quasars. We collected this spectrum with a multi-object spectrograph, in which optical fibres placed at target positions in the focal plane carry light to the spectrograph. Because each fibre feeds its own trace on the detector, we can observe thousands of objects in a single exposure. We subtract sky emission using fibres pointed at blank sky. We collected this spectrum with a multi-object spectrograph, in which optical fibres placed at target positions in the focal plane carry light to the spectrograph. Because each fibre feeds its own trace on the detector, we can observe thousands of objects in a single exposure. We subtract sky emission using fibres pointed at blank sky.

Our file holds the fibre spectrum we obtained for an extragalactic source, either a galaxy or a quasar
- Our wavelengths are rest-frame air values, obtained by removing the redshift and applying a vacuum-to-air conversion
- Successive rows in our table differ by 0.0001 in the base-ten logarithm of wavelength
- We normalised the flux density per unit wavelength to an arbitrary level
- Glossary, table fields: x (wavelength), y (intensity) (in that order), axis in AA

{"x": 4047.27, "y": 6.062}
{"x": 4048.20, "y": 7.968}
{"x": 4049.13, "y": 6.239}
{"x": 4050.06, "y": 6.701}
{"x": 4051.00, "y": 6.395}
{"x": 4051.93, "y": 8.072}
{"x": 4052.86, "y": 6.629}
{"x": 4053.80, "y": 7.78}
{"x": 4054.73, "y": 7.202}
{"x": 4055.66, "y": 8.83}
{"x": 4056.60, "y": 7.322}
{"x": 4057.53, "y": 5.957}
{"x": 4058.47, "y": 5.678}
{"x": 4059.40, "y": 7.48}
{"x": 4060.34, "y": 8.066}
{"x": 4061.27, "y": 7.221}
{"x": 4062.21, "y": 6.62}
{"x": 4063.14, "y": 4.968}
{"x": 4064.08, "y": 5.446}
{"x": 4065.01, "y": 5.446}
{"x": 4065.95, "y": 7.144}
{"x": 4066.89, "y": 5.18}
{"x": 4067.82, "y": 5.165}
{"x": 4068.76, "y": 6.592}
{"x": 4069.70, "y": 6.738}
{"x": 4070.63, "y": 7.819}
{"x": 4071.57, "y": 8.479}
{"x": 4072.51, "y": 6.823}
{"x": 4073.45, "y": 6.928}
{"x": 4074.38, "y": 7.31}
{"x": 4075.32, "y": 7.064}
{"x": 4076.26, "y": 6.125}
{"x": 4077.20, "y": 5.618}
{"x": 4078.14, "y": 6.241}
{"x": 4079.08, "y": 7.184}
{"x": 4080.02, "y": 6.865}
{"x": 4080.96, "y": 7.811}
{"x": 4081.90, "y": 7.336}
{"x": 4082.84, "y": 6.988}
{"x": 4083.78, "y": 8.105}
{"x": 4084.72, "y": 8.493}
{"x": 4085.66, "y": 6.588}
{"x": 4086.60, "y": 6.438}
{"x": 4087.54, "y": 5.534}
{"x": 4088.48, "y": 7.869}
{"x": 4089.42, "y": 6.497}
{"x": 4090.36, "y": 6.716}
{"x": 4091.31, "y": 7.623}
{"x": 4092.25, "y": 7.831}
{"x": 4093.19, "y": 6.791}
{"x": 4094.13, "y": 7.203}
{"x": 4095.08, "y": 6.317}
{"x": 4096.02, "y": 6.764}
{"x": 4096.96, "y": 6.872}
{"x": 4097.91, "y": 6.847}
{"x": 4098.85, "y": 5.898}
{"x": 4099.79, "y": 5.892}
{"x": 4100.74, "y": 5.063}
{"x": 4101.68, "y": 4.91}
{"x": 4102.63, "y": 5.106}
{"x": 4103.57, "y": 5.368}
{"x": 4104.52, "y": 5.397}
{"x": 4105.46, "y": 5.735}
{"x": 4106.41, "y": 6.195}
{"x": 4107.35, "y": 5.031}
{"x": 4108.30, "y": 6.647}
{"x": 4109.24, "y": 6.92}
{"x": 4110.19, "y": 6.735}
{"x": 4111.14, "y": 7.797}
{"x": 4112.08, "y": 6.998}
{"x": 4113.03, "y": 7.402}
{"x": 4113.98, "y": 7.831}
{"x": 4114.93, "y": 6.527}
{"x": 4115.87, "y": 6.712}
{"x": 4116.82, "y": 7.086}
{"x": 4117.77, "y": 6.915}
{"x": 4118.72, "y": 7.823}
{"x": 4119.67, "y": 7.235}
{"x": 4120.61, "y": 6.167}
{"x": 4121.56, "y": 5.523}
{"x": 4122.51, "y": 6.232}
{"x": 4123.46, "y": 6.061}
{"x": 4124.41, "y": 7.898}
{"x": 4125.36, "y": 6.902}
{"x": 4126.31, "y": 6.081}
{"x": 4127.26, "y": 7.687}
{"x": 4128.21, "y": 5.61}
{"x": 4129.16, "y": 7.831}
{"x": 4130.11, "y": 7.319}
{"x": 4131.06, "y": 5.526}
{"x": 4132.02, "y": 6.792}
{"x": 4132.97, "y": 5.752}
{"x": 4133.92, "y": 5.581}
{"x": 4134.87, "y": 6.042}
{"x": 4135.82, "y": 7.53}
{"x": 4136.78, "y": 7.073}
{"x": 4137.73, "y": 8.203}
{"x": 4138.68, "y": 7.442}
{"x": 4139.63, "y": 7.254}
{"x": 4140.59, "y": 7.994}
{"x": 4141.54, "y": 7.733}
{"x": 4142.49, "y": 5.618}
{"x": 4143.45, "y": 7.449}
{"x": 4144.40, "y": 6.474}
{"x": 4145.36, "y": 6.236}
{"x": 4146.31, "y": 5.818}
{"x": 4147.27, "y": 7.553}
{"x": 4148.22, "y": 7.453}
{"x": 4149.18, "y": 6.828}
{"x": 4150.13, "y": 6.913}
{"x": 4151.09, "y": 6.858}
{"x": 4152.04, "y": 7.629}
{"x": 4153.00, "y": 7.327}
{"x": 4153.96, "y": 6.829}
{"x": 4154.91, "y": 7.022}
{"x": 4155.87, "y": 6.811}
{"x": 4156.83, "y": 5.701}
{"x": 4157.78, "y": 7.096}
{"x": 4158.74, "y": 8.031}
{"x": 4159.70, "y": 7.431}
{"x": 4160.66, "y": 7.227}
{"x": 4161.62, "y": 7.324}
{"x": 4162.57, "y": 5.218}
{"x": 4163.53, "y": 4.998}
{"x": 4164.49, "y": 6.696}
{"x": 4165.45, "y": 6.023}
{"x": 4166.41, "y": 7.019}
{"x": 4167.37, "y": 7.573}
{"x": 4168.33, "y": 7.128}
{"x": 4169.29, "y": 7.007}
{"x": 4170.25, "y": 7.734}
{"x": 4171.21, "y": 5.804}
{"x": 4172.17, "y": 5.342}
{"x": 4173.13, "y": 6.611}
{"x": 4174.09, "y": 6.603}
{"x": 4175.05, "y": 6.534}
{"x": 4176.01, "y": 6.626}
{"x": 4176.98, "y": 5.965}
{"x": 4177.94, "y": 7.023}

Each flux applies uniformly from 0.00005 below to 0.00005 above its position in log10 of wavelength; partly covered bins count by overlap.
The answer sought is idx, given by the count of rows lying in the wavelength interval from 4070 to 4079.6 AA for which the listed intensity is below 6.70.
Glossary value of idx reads 3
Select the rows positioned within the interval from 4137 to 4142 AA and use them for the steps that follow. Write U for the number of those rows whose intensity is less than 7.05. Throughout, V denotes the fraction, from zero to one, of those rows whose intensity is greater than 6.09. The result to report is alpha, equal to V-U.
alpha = 1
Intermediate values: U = 0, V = 1.00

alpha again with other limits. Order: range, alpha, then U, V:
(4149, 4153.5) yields -2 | 3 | 1.00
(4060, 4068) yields -6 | 6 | 0.44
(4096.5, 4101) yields -5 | 5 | 0.40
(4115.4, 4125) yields -5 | 6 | 0.80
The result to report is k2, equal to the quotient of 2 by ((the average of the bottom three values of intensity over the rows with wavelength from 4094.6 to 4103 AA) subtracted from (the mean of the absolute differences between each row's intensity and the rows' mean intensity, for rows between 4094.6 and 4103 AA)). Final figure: -0.458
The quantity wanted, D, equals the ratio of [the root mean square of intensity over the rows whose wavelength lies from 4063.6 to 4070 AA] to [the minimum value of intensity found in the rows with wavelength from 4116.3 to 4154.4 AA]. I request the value 1.09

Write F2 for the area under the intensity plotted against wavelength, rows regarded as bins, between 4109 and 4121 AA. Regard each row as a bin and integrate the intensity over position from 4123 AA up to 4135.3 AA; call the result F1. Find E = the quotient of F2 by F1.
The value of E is 1.06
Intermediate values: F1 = 81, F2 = 85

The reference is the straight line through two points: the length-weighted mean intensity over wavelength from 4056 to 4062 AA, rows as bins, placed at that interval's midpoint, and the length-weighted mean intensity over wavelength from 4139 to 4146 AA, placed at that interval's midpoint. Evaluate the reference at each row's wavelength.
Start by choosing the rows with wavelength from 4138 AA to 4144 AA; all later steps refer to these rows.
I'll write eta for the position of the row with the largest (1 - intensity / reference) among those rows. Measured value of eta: 4142.49 AA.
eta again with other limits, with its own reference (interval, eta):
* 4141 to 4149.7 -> 4142.49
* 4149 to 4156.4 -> 4155.87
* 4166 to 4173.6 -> 4172.17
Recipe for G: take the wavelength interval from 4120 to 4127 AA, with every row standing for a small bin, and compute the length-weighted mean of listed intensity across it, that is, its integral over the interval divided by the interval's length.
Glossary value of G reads 6.5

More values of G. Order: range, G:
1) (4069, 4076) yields 7.3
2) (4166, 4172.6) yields 6.8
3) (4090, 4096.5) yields 7.0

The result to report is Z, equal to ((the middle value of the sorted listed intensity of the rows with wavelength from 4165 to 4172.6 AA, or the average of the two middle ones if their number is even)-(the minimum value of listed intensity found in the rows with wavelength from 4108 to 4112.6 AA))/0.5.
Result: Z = 0.7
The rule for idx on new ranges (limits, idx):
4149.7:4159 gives 1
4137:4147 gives 4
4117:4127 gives 5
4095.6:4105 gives 7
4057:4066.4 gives 6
